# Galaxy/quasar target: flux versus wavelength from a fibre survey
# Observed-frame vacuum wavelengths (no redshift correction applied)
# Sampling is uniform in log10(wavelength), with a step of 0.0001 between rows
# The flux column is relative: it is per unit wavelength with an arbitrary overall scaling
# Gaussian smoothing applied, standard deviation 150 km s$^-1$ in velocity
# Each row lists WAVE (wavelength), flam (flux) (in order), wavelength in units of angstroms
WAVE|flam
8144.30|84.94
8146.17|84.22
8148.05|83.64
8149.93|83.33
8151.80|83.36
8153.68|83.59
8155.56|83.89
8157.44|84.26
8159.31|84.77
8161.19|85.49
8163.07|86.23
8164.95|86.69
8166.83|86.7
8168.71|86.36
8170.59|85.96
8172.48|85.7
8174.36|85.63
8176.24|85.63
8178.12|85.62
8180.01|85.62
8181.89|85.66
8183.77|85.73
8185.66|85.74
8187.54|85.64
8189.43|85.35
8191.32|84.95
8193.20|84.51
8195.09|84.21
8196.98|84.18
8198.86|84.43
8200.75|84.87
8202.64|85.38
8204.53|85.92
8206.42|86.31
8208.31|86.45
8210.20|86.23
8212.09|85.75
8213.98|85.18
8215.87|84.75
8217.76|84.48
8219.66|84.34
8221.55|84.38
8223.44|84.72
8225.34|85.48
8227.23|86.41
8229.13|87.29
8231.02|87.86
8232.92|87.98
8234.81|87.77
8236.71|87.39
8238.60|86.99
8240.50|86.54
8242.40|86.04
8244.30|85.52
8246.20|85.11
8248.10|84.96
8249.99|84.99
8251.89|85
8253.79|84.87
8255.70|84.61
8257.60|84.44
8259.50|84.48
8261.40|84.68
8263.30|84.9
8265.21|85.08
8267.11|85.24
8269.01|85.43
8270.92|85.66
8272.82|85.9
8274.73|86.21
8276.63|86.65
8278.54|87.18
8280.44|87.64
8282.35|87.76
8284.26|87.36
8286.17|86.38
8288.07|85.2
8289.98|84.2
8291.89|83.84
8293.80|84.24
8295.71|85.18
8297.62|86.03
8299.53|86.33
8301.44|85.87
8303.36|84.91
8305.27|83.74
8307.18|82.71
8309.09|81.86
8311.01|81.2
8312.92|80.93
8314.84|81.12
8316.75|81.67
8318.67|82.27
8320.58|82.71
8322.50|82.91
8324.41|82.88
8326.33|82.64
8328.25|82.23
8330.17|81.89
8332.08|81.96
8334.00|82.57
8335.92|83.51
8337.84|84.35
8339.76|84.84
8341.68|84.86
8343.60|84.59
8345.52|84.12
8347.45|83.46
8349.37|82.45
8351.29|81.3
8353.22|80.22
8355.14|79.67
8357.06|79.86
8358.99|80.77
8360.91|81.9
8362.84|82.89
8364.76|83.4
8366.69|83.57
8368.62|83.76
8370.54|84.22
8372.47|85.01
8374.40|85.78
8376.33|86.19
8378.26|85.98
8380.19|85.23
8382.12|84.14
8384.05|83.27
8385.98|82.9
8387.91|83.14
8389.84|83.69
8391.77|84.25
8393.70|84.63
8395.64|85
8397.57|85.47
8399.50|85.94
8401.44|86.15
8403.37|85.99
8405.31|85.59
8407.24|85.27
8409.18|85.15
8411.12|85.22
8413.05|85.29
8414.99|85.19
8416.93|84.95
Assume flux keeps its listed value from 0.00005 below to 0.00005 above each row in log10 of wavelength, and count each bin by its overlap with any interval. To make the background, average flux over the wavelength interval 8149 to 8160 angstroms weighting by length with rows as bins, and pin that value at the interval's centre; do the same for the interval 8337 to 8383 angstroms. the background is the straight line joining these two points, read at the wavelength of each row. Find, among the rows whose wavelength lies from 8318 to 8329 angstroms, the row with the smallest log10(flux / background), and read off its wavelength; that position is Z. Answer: 8328.25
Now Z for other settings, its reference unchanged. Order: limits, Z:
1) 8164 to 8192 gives 8191.32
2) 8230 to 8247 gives 8246.20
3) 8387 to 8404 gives 8387.91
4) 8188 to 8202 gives 8196.98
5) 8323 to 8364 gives 8355.14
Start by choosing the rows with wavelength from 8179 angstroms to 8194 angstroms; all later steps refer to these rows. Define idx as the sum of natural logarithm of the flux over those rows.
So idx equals 35.6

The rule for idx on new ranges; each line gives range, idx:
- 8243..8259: 35.5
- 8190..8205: 35.5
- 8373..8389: 35.5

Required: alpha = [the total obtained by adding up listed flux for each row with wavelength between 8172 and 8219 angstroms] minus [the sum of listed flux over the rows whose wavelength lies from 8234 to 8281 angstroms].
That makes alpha -9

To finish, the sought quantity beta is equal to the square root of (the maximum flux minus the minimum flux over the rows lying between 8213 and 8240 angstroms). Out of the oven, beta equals 1.9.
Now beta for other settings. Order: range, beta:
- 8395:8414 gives 1.1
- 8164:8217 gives 1.6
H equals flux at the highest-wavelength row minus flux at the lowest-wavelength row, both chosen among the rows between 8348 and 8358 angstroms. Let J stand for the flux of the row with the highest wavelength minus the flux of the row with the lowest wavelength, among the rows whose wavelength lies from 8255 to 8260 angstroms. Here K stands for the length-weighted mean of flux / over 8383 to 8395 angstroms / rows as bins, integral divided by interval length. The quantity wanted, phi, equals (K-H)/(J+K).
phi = 1.03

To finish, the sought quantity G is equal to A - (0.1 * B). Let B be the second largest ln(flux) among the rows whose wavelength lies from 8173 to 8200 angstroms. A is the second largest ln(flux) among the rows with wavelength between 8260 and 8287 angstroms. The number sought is 4.028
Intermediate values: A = 4.47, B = 4.45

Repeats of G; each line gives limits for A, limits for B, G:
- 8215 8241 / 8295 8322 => 4.030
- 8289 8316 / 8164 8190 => 4.008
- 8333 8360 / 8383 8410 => 3.995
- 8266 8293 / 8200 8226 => 4.027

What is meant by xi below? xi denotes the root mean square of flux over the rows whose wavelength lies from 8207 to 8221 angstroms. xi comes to 85.3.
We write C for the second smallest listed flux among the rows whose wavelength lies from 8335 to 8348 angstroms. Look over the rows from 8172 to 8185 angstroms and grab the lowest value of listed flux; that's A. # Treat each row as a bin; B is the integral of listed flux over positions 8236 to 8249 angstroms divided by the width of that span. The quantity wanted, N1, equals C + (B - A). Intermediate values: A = 85.62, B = 86.0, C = 83.51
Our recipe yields 84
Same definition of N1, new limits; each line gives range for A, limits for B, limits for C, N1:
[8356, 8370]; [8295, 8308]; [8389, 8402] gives 89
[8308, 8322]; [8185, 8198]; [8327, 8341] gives 86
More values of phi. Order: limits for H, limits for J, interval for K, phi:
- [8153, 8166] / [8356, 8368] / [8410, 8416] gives 0.92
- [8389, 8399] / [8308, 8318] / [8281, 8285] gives 0.98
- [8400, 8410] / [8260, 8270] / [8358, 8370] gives 1.00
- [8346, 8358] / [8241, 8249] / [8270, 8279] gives 1.05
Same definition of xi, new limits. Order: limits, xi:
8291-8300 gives 85.1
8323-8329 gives 82.6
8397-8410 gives 85.7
